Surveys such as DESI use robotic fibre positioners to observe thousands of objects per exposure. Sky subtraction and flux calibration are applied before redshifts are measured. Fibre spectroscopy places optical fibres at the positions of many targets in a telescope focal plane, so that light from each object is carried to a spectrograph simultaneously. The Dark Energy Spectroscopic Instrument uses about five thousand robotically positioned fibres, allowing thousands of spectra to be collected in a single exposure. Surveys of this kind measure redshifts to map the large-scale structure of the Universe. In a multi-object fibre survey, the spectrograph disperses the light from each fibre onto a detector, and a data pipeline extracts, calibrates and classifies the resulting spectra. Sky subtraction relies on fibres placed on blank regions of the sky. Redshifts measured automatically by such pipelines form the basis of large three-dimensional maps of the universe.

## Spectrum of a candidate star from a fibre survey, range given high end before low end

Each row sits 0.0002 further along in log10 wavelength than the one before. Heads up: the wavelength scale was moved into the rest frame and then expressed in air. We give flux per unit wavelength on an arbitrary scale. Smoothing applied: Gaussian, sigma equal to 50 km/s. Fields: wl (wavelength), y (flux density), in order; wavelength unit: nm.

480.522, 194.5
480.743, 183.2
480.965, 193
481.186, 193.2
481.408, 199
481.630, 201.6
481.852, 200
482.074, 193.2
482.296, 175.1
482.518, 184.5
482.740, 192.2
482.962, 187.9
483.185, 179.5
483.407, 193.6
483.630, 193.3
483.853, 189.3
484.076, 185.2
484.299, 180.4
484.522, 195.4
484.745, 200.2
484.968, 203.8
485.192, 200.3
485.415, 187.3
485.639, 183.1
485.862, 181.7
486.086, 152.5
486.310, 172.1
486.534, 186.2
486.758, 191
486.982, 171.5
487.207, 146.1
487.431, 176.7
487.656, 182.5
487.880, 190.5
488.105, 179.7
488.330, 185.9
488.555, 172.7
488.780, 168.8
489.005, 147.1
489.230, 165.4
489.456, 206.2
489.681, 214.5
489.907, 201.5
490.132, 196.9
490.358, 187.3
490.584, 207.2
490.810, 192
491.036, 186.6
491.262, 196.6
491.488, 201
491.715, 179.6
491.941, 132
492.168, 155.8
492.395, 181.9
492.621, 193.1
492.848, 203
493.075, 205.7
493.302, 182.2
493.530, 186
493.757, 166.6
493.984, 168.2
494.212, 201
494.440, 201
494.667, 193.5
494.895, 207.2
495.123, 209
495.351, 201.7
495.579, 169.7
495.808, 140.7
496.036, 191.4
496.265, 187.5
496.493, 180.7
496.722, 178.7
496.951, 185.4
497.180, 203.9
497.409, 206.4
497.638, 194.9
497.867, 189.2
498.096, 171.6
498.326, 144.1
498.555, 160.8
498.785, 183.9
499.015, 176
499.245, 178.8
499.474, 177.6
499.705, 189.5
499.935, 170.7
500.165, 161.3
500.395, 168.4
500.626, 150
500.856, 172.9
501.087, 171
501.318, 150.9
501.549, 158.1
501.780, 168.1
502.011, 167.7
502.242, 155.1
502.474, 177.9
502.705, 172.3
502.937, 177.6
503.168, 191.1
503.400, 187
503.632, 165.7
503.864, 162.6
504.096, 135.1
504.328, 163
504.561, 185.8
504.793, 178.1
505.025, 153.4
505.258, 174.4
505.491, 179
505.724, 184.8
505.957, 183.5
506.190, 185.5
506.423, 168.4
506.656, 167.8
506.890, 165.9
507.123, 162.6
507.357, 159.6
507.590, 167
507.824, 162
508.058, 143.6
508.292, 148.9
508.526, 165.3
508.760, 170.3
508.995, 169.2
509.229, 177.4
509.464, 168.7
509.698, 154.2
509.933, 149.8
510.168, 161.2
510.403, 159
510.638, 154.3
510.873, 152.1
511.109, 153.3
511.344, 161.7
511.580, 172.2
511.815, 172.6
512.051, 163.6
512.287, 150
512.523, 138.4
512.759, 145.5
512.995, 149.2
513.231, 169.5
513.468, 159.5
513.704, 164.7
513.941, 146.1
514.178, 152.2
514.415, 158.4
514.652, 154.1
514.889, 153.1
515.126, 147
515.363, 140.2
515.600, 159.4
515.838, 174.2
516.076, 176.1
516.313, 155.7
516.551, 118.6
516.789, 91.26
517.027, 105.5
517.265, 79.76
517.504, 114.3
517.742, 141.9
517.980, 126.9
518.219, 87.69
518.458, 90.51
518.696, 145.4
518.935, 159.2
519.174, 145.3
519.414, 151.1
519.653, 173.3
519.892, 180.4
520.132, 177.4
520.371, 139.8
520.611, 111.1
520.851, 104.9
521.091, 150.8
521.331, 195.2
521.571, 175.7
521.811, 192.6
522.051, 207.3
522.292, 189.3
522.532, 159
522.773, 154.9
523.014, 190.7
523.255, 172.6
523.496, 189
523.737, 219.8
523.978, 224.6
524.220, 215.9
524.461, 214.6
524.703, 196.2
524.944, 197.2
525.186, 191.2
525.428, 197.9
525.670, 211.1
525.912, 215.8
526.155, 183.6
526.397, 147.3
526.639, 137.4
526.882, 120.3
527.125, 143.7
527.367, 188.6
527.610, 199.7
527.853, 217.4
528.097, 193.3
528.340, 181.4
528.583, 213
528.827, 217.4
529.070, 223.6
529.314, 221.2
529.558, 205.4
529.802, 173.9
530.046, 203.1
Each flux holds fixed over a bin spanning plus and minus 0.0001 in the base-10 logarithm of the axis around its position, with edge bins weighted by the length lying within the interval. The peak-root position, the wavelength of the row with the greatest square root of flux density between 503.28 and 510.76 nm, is 503.400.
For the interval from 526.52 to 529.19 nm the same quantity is 529.070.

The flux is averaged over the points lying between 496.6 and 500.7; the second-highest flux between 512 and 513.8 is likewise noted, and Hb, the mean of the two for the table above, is 171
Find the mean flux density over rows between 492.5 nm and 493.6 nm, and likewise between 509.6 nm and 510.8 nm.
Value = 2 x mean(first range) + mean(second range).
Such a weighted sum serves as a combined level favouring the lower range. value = 544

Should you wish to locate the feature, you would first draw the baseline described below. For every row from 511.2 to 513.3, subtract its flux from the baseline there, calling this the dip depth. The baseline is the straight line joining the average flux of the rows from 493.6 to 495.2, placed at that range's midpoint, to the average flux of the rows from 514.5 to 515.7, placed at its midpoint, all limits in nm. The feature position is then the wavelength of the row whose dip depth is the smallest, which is 511.815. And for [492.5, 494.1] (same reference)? 493.075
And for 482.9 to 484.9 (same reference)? 484.745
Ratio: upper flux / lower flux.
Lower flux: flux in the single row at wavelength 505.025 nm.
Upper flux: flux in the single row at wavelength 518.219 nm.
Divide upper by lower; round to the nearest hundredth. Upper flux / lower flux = 0.57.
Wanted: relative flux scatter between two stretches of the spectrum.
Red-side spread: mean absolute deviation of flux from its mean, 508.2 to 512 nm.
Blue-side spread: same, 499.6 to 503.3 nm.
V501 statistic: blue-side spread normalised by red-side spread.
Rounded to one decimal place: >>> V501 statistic 1.1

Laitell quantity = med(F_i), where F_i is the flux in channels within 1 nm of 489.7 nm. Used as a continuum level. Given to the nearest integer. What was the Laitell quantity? 197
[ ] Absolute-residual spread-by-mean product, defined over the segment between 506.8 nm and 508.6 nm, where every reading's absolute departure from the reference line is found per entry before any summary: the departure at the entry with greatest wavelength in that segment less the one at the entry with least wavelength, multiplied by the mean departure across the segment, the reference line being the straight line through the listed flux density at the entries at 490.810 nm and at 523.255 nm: -9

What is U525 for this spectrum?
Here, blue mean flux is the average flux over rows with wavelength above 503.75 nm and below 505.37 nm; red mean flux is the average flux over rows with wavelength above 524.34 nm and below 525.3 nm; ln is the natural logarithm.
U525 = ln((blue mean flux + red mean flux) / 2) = 5.21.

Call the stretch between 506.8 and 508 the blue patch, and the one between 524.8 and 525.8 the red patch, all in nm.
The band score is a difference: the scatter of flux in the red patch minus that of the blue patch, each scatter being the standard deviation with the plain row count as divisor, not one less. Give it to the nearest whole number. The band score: 5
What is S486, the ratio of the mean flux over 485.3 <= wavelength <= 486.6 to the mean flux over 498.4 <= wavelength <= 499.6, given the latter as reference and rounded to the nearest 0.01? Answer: 1.01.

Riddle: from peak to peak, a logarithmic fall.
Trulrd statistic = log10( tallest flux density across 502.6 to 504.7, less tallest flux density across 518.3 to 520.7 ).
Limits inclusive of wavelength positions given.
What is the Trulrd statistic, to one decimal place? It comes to 1.0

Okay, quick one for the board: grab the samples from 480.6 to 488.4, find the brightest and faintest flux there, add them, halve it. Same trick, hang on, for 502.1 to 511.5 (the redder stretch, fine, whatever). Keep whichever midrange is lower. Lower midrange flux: 163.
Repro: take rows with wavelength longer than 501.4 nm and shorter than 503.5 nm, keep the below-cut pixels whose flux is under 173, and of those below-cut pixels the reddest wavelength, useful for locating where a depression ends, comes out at 502.705 nm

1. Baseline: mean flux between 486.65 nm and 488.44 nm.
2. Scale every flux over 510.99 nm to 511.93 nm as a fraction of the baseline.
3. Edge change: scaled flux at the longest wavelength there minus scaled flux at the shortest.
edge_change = 0.11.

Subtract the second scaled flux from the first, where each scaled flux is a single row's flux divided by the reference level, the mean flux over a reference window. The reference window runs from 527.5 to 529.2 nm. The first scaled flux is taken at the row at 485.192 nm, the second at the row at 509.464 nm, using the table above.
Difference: 0.153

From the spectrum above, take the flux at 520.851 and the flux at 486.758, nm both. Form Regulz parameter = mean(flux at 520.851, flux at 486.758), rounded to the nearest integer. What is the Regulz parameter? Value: 148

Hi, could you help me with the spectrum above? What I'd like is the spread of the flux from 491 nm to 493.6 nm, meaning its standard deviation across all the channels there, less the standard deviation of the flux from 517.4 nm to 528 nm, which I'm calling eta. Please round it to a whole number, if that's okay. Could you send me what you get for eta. -16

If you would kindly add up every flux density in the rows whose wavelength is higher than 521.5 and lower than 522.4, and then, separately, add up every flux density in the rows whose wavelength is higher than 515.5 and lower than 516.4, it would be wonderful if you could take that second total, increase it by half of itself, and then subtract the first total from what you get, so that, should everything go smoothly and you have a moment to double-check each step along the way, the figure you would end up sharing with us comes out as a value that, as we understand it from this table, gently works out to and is 233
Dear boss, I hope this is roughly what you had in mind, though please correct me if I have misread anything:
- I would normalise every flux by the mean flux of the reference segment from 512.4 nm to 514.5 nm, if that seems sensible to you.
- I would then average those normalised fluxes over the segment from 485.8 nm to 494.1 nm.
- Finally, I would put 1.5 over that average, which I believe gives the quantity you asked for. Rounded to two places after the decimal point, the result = 1.27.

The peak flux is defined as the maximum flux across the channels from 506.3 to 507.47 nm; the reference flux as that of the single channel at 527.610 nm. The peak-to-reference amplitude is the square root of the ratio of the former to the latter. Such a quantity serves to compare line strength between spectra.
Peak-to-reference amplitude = 0.92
